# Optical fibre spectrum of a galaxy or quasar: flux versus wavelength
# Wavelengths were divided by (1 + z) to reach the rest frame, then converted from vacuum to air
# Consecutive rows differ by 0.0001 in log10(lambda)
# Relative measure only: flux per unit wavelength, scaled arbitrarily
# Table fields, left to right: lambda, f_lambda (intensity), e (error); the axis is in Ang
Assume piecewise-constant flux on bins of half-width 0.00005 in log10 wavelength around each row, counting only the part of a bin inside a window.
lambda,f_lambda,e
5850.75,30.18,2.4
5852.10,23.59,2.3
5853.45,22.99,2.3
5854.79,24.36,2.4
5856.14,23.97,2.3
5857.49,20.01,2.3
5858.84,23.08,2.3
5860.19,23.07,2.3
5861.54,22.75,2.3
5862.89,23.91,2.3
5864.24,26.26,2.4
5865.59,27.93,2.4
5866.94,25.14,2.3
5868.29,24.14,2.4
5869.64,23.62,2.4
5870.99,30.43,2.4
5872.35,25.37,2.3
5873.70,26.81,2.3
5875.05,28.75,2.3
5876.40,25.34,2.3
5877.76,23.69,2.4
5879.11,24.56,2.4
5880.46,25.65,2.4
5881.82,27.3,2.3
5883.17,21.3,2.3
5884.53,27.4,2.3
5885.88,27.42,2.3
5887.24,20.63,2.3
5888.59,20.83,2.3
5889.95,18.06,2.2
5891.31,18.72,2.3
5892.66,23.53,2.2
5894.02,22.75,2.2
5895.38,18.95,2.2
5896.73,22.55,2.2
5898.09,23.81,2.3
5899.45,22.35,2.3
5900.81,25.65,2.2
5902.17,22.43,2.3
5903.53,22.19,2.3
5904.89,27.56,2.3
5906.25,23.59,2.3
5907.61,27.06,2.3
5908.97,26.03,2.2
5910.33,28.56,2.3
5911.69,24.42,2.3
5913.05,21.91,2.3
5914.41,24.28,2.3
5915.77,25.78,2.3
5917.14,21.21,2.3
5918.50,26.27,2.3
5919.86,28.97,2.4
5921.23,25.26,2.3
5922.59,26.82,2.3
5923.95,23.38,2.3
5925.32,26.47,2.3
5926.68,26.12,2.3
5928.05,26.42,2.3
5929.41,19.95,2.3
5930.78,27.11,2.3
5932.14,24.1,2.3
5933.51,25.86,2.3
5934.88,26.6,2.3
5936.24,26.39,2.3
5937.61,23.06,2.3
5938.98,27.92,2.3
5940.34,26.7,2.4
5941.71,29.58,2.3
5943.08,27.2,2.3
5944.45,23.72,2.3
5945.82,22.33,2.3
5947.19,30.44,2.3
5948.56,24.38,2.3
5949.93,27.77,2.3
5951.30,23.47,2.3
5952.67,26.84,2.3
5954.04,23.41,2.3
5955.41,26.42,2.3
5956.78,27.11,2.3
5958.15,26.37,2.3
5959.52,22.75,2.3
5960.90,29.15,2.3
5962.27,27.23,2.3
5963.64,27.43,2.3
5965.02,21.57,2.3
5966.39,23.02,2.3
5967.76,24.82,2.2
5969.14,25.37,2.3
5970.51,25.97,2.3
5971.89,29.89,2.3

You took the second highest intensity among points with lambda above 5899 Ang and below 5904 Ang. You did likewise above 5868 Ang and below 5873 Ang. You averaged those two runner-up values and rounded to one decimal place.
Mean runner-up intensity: 23.9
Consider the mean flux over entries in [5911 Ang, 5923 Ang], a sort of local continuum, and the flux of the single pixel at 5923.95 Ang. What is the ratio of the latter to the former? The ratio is 0.94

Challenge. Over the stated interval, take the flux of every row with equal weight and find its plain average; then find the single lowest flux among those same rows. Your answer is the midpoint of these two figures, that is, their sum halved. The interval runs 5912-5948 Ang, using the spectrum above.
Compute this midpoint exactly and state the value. 22.7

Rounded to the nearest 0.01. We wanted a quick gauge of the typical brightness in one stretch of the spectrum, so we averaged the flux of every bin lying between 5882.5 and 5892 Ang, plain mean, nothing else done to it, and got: 22.05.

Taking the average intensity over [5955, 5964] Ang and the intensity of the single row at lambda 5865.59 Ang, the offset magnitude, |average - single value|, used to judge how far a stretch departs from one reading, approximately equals 1.3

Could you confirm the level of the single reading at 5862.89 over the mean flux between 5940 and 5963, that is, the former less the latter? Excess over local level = -2.3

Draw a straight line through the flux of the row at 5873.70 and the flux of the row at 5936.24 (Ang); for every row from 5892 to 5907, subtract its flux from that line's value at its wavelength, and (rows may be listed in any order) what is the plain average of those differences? 3.4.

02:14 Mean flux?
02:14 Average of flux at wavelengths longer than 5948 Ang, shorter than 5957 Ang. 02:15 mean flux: 25.6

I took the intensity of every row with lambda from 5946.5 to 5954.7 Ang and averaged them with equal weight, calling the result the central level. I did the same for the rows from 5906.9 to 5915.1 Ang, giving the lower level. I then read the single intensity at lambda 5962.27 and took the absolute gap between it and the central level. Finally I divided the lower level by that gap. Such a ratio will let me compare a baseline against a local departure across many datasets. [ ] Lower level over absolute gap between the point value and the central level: 22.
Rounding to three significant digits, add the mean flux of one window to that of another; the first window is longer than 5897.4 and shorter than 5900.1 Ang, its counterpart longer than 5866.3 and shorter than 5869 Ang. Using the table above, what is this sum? 47.7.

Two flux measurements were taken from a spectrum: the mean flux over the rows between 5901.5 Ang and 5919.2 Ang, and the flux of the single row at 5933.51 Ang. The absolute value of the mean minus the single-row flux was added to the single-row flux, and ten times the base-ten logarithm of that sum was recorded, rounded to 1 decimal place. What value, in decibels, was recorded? 14.3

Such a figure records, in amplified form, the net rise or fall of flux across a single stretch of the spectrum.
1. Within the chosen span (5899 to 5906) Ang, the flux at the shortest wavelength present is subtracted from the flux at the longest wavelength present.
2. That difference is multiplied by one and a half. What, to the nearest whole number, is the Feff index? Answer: 8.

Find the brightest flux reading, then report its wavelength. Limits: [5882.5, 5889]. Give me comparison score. 5885.88 Ang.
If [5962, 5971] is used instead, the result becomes 5963.64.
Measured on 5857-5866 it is 5865.59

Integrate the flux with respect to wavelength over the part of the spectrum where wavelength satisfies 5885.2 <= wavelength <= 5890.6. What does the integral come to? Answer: 118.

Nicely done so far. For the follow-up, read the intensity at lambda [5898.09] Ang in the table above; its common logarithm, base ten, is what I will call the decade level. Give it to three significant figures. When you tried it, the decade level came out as 1.38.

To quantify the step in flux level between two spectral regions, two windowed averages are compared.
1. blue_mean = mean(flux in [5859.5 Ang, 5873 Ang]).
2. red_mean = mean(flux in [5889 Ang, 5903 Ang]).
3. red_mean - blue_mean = -3.4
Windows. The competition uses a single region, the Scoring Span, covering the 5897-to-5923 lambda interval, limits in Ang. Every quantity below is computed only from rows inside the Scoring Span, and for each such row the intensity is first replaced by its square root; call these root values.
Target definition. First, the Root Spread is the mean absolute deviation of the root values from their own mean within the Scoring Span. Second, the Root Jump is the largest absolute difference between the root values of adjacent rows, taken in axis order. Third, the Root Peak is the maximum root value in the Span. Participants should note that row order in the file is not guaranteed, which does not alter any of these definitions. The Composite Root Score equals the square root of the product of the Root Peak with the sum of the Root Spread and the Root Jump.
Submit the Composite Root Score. 1.99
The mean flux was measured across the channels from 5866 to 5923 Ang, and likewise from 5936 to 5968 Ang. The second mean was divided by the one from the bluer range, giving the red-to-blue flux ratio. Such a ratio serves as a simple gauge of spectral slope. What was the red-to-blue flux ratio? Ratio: 1.055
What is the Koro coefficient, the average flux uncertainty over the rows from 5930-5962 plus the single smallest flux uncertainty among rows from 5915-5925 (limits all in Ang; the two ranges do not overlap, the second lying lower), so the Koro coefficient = 4.60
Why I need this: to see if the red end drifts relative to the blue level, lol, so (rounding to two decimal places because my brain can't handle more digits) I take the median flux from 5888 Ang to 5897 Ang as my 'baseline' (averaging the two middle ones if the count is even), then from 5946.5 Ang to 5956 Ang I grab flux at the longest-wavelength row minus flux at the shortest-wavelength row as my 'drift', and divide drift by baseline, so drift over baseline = -0.19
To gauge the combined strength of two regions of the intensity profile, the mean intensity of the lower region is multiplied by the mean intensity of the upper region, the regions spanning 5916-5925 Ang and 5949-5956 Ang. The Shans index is 648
